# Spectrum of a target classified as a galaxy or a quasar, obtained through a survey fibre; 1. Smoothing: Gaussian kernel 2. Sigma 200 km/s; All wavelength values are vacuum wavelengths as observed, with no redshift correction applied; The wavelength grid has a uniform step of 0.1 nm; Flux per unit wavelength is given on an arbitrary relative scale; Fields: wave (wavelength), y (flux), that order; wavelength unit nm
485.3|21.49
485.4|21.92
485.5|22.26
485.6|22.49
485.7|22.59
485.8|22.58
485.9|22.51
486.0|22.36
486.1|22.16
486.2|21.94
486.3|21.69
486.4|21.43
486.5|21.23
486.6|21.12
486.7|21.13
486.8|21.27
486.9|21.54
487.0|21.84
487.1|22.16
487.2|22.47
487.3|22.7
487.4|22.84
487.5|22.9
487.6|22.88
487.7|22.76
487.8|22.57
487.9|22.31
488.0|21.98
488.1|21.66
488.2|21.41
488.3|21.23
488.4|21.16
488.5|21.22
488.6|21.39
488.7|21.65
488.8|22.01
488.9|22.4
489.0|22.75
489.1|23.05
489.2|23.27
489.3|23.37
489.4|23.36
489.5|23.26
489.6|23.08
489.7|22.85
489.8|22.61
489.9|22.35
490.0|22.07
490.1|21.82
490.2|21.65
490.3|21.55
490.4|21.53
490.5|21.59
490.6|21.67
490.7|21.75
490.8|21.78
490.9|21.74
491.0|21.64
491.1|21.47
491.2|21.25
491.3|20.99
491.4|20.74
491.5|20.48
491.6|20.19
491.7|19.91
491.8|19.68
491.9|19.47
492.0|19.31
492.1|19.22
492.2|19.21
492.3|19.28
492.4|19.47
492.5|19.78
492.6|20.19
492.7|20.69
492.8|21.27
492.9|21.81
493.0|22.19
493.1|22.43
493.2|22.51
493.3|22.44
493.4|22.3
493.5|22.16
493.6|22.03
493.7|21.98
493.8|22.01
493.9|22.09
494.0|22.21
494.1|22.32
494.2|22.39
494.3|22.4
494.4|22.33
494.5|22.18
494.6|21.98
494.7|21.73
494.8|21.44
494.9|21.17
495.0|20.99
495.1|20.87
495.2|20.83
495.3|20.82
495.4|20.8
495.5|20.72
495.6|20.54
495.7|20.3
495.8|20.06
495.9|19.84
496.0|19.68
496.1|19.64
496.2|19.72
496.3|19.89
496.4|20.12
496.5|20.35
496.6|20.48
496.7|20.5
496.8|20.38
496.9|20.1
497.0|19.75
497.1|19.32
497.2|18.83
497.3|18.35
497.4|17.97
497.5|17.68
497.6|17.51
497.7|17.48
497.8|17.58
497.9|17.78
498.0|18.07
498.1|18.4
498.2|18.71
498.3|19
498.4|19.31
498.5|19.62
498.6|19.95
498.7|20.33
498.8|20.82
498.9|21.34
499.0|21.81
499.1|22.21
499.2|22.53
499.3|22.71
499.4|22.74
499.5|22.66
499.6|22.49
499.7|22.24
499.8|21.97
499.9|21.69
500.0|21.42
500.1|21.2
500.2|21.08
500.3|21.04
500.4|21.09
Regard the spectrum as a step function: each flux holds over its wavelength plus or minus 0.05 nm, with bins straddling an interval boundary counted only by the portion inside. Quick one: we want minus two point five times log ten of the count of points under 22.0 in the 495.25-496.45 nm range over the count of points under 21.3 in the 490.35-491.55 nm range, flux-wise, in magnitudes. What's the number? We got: -1.2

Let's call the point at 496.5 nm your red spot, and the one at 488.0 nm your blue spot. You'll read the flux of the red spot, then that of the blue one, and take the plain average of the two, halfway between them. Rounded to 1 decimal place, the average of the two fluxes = 21.2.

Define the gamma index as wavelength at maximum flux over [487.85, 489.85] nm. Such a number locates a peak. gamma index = 489.3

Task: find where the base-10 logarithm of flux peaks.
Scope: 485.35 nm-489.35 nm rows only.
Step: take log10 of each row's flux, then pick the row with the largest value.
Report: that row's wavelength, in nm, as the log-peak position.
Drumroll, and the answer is 489.3 nm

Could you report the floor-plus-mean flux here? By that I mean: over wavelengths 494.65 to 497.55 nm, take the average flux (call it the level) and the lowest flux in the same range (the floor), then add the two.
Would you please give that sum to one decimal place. 37.8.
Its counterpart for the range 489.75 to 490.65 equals 43.4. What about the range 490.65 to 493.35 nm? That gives 40.0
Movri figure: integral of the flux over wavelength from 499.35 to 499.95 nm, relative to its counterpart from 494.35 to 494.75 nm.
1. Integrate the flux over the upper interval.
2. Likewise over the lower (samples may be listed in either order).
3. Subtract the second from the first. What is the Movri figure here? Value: 5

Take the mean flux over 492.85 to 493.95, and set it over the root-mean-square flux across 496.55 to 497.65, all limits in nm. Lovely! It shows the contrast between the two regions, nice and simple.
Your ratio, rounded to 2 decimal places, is 1.15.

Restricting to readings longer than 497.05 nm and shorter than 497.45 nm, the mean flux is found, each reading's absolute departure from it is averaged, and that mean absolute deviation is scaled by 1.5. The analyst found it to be 0.69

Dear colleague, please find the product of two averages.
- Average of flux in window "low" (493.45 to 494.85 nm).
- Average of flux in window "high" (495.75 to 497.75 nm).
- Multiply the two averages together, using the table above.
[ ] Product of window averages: 428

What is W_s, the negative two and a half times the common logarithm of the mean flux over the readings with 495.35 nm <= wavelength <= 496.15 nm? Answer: -3.26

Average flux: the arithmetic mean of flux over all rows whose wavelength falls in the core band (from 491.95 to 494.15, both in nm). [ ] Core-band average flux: 21.2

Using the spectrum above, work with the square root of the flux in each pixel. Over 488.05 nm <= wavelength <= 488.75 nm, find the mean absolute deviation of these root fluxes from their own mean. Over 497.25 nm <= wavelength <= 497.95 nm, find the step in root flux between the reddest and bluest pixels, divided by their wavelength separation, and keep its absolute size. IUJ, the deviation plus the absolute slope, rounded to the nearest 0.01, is 0.13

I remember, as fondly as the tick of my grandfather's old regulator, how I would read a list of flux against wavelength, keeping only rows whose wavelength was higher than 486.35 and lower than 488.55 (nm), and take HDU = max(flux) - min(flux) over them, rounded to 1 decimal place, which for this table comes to 1.8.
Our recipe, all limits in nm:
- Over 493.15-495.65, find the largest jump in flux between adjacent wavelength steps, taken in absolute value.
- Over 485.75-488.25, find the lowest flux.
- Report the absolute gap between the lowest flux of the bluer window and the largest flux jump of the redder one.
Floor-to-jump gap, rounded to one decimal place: 20.8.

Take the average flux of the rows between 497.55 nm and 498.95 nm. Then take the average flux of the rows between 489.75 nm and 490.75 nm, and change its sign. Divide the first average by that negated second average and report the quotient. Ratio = -0.87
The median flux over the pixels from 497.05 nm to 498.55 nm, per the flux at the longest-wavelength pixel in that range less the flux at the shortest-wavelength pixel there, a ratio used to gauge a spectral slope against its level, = 61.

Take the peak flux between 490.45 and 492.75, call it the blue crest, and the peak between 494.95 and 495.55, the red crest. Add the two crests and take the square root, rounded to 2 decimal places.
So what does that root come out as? 6.54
